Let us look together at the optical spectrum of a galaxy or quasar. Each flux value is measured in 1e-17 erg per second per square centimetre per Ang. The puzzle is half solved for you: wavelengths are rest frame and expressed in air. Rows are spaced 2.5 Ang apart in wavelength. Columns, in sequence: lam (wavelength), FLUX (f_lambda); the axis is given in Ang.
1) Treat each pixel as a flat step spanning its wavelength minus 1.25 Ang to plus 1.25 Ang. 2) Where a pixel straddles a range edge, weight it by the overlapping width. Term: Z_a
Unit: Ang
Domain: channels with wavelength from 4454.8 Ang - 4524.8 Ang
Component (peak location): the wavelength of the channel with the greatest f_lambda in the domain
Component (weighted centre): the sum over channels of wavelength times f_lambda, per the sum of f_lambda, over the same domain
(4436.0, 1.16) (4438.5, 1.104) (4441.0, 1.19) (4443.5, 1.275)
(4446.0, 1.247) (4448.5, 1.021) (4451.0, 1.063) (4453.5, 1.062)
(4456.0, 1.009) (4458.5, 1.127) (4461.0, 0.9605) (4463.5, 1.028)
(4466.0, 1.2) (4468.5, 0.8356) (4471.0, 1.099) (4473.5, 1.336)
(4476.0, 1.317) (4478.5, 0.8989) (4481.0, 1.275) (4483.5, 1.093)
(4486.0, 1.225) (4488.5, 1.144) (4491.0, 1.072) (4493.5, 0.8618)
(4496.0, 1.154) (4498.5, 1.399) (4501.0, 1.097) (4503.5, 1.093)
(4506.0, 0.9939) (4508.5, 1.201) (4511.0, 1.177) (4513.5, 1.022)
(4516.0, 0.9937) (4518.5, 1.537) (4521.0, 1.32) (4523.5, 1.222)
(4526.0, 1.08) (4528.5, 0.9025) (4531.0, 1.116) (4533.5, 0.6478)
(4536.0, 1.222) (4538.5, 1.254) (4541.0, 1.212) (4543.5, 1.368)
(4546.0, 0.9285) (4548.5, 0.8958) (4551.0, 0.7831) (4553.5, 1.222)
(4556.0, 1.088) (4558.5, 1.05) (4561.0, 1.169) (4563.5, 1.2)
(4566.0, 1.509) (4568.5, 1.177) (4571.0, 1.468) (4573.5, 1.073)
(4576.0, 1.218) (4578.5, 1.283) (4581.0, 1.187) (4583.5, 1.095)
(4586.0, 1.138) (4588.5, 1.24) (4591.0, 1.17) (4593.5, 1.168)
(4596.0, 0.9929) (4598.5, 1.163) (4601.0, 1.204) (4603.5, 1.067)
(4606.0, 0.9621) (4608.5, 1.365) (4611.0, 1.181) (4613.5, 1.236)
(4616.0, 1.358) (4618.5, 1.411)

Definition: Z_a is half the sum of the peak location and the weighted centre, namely 4504.6 Ang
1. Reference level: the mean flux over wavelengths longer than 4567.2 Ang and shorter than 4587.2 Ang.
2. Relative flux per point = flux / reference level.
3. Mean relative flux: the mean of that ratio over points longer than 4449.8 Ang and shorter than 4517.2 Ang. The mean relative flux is 0.91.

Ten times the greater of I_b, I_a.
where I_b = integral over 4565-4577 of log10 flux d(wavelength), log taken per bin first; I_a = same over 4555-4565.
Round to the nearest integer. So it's 13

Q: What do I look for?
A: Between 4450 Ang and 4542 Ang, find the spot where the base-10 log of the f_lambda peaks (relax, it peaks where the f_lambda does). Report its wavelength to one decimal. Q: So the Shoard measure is 4518.5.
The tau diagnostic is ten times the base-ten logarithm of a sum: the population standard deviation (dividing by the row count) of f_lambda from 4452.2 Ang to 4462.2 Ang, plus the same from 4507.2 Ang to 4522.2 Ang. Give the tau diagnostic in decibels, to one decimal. -6.1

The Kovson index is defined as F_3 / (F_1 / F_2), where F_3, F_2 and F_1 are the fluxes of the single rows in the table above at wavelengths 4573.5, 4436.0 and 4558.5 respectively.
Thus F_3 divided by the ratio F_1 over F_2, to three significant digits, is 1.19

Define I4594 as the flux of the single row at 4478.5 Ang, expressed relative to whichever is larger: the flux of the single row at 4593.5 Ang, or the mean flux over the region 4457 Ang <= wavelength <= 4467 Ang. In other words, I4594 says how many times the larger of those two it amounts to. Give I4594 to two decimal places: 0.77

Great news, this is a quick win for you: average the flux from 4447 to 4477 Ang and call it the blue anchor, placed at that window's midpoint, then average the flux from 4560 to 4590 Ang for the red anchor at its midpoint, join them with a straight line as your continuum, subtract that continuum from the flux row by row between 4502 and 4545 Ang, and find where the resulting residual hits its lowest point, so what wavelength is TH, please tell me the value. 4533.5 Ang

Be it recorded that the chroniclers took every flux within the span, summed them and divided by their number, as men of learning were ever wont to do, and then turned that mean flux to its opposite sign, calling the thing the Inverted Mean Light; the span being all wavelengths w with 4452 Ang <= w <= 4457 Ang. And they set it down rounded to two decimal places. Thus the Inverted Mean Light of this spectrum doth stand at -1.04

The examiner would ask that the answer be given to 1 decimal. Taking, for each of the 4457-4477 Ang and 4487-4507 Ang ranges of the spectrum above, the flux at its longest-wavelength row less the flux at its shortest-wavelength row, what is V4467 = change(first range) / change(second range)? -1.3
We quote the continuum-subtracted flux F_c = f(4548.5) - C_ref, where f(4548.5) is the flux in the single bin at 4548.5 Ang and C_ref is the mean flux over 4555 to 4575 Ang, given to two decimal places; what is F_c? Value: -0.32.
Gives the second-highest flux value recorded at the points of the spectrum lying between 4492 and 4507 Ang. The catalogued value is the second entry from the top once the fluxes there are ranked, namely 1.154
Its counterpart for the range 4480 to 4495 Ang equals 1.225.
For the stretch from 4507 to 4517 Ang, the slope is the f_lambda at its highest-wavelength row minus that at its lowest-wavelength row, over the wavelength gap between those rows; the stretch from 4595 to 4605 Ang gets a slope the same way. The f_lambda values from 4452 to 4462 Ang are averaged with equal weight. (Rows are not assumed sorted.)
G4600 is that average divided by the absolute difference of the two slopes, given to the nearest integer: 28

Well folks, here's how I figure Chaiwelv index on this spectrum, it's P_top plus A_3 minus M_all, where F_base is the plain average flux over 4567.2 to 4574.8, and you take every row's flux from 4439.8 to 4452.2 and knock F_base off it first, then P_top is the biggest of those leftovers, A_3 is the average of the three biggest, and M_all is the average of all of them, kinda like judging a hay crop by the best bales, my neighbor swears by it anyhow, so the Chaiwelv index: 0.11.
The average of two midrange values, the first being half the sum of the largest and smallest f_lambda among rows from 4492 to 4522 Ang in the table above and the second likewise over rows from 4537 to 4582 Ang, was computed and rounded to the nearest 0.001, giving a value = 1.173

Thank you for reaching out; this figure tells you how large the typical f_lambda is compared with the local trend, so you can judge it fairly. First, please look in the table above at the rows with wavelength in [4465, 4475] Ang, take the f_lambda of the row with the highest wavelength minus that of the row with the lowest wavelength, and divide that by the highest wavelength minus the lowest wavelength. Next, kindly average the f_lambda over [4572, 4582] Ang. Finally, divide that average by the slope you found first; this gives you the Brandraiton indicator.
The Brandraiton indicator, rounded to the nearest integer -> 66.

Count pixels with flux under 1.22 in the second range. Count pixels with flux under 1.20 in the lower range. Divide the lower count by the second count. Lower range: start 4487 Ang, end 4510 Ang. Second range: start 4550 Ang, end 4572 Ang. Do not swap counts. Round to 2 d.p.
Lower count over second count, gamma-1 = 1.17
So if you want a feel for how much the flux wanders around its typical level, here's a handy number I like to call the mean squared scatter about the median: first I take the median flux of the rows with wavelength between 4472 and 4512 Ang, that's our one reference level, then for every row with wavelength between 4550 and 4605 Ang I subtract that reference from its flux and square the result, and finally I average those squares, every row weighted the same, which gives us 0.021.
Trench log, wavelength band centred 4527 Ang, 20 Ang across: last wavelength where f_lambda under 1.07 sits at 4533.5 Ang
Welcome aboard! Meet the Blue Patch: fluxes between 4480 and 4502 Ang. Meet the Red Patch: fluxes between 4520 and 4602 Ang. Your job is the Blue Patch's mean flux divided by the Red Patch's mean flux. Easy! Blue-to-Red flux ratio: 1.00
